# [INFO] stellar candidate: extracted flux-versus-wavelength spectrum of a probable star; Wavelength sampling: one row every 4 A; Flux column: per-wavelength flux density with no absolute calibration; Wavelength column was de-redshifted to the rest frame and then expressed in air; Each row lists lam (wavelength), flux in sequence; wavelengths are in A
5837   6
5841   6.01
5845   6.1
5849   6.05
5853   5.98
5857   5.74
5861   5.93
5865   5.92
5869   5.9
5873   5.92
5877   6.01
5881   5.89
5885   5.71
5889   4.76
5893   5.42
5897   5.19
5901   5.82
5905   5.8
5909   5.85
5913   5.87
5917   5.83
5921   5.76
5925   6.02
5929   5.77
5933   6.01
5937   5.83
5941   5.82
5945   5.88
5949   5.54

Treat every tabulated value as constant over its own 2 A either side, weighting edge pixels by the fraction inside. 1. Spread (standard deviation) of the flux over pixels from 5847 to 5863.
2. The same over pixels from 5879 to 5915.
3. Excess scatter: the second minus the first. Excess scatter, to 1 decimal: 0.3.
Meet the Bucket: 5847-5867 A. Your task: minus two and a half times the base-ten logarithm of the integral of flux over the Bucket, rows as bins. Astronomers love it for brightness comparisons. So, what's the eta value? -5.2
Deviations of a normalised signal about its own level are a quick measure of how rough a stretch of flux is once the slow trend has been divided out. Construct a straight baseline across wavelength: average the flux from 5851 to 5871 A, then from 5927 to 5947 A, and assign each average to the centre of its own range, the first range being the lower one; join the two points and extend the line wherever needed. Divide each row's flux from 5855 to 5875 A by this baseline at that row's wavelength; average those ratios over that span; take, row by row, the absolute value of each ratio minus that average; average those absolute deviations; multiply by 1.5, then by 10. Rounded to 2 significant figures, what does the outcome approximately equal 0.15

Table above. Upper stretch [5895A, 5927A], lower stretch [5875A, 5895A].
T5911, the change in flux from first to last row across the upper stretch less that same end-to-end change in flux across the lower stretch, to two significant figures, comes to 1.4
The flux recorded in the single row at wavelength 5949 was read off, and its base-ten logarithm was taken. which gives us 0.744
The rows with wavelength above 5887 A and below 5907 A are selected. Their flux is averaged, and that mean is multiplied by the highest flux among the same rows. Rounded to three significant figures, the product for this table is 31.4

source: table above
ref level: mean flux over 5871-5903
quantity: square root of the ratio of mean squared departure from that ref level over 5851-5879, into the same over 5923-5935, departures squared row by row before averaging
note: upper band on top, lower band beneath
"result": 1.1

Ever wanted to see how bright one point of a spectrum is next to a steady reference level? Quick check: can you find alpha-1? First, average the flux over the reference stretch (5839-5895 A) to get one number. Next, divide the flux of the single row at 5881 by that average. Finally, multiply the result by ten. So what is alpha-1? 10.1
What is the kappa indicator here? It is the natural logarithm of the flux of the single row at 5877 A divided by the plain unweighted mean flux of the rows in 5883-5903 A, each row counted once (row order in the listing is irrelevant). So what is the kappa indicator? 0.11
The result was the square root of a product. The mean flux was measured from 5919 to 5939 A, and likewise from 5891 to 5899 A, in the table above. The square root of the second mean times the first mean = 5.58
